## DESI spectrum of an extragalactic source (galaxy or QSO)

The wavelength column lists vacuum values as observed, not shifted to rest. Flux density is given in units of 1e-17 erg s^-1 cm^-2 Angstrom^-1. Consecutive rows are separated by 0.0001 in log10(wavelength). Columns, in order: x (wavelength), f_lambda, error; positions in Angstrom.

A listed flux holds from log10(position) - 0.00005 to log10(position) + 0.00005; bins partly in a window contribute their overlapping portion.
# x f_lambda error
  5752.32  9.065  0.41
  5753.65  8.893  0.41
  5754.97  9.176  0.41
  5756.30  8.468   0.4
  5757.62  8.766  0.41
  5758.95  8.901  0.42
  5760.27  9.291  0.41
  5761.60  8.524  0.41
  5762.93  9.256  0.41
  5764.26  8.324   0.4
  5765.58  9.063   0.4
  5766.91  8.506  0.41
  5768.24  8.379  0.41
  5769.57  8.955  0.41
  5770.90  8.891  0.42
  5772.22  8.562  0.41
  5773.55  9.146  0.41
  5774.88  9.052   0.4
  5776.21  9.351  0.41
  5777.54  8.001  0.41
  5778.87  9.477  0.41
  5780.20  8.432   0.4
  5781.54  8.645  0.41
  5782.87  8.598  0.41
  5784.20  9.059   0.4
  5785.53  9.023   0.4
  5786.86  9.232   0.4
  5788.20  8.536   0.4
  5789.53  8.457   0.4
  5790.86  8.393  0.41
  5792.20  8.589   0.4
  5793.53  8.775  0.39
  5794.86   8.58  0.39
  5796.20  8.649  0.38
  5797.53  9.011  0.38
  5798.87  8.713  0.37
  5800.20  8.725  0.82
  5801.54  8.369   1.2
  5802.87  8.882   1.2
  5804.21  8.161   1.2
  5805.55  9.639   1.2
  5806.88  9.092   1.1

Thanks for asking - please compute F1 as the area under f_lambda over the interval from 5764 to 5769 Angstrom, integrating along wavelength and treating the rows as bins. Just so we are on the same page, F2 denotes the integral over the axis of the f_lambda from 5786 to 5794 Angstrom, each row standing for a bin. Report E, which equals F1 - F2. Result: -26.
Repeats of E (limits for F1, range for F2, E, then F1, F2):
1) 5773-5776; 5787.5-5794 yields -28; 27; 56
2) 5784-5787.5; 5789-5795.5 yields -24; 32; 56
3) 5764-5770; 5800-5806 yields 0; 52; 52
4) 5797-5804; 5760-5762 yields 43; 61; 18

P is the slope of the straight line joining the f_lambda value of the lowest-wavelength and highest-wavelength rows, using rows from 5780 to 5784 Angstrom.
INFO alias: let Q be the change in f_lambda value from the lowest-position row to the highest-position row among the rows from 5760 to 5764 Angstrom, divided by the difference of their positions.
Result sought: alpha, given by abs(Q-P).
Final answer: 0.1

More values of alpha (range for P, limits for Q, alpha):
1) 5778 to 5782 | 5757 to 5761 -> 0.5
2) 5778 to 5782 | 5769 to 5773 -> 0.2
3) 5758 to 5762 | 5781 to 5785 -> 0.3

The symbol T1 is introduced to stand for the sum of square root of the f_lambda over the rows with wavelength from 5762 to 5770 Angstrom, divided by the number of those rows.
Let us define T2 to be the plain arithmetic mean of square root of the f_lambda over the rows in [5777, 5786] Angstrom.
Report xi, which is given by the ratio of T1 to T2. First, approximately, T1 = 2.96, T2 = 2.96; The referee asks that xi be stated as 1.000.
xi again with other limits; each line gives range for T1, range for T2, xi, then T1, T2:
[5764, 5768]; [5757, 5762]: 0.986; 2.94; 2.98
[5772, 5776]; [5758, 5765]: 1.004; 2.99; 2.98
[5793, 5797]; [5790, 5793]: 1.010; 2.94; 2.91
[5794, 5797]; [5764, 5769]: 1.003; 2.94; 2.93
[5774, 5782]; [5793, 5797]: 1.009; 2.97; 2.94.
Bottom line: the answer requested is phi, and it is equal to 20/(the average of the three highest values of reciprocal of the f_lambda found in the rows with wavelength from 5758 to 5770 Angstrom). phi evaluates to 168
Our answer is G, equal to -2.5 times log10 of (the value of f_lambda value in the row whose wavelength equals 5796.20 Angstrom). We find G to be -2.34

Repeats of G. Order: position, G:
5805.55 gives -2.46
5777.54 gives -2.26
